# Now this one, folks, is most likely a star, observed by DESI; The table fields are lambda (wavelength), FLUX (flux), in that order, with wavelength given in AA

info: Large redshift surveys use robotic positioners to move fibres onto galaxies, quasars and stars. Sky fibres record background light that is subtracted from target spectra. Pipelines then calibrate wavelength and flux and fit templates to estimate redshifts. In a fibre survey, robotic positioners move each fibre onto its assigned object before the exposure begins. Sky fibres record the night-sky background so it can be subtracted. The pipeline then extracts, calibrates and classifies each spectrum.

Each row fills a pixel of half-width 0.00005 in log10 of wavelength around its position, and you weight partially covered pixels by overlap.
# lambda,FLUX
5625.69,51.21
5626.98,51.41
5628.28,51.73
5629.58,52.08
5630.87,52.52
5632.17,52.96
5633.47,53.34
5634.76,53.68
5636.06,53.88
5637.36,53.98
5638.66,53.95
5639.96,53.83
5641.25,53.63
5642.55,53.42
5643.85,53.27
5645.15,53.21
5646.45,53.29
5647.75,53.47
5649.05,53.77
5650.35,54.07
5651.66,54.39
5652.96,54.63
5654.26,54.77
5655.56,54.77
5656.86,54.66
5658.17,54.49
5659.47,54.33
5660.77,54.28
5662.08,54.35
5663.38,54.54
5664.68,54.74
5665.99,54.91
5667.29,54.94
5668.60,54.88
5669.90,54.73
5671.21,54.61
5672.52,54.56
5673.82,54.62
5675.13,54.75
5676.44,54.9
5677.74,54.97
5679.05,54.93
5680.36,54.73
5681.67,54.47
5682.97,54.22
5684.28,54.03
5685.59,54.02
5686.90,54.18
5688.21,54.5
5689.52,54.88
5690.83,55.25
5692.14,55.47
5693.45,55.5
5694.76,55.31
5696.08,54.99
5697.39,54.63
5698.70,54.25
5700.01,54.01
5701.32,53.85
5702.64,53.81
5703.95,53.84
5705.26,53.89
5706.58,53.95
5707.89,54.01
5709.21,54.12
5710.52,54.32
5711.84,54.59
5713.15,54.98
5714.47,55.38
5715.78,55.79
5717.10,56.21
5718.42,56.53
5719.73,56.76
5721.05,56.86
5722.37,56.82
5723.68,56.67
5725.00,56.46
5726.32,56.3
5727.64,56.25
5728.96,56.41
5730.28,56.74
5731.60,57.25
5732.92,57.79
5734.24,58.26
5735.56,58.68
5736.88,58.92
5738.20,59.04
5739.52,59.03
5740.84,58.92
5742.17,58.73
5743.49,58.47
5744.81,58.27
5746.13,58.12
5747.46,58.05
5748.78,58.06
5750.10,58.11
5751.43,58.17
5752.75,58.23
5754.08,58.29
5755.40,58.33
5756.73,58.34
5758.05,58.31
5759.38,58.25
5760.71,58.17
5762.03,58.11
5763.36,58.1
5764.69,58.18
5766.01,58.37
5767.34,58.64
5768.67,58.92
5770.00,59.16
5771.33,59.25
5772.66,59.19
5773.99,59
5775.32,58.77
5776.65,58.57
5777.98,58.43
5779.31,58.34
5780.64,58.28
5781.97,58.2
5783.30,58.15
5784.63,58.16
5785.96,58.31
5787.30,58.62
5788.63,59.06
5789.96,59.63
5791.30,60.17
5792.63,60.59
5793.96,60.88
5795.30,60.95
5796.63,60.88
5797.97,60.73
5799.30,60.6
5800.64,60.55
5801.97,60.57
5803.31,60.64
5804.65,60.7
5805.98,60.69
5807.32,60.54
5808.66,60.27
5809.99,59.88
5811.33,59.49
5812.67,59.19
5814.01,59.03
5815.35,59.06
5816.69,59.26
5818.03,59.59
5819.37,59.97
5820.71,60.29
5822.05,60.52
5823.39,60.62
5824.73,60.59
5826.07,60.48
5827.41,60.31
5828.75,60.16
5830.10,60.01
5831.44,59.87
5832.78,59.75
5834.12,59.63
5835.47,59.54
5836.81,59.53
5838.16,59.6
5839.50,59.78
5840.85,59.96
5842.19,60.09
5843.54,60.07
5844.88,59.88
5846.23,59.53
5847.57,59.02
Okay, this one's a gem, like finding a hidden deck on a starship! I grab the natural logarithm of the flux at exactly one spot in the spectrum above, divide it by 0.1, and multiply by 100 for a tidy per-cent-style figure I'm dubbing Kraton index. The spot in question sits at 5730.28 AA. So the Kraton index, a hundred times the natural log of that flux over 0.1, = 4038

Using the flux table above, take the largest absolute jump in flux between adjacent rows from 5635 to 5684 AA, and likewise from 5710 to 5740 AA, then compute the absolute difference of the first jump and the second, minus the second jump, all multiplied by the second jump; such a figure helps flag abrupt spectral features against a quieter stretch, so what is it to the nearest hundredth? -0.17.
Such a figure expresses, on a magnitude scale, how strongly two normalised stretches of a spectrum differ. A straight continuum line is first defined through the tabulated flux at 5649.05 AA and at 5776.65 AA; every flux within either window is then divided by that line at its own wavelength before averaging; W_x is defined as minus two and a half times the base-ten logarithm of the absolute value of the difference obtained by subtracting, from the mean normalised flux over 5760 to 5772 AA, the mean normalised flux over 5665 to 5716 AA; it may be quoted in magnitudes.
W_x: 4.3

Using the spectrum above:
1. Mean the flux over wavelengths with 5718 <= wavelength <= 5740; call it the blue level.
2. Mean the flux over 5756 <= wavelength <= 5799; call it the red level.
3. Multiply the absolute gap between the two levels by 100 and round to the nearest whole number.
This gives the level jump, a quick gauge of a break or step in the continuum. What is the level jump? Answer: 162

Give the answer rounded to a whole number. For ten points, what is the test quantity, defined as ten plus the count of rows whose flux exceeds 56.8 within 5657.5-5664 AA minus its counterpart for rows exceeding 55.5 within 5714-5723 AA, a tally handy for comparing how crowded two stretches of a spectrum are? 4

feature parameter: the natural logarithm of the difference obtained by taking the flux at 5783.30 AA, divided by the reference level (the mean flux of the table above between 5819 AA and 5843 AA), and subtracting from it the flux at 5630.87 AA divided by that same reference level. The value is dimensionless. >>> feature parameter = -2.4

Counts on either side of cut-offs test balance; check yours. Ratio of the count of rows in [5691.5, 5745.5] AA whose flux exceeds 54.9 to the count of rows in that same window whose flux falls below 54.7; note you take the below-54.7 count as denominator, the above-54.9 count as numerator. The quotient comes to 2.4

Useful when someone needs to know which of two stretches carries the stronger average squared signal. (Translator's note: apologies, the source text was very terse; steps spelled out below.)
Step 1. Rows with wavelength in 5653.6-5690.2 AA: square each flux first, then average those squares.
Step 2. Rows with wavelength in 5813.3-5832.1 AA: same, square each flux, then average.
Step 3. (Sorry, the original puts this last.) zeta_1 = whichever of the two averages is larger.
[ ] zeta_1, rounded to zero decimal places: 3598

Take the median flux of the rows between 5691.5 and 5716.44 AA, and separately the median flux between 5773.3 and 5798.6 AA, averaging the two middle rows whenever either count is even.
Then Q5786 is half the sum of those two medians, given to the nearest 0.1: 56.5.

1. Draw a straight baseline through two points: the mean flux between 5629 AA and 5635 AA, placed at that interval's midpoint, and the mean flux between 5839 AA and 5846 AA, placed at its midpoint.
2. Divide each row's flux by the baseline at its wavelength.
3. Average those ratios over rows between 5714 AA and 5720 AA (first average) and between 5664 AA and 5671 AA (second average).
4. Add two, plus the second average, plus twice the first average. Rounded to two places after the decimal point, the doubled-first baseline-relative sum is 5.03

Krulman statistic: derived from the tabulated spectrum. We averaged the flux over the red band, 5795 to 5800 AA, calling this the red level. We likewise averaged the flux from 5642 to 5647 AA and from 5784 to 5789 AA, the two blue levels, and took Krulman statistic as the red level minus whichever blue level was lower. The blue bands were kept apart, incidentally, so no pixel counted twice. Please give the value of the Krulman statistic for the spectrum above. 7.5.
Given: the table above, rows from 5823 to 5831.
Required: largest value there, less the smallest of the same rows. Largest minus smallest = 0.61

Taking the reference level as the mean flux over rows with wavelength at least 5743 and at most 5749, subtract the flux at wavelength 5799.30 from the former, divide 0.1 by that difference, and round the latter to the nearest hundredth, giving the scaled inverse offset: -0.04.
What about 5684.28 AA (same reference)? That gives 0.02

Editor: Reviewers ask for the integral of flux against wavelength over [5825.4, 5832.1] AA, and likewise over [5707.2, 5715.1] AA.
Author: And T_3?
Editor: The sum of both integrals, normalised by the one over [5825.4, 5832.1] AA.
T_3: 2.1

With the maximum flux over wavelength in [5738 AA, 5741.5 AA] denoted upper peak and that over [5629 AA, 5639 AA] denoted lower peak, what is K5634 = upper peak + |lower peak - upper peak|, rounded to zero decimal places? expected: 64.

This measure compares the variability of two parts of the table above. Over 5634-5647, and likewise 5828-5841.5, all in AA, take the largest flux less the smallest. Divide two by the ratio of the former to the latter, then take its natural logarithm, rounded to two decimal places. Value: 0.49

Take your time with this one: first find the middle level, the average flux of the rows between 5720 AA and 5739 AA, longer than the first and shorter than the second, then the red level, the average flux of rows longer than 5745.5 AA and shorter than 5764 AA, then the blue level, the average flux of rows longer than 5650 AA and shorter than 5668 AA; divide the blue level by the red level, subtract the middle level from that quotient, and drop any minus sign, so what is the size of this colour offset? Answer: 56.4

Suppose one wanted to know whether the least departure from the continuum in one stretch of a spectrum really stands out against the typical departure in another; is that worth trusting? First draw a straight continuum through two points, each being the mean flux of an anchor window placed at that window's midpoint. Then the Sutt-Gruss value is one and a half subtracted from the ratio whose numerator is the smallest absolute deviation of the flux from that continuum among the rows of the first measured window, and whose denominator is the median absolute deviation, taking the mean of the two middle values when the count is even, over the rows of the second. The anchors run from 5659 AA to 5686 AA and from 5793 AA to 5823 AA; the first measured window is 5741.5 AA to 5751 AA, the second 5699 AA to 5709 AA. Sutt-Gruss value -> -1.35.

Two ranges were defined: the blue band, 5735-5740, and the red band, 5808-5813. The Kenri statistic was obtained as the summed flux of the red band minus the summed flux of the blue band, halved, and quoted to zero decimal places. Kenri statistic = 2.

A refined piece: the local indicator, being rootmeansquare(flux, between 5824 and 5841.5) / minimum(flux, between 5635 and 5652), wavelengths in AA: 1.13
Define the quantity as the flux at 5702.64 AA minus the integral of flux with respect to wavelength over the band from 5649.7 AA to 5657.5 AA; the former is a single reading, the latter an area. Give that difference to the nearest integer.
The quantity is -372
